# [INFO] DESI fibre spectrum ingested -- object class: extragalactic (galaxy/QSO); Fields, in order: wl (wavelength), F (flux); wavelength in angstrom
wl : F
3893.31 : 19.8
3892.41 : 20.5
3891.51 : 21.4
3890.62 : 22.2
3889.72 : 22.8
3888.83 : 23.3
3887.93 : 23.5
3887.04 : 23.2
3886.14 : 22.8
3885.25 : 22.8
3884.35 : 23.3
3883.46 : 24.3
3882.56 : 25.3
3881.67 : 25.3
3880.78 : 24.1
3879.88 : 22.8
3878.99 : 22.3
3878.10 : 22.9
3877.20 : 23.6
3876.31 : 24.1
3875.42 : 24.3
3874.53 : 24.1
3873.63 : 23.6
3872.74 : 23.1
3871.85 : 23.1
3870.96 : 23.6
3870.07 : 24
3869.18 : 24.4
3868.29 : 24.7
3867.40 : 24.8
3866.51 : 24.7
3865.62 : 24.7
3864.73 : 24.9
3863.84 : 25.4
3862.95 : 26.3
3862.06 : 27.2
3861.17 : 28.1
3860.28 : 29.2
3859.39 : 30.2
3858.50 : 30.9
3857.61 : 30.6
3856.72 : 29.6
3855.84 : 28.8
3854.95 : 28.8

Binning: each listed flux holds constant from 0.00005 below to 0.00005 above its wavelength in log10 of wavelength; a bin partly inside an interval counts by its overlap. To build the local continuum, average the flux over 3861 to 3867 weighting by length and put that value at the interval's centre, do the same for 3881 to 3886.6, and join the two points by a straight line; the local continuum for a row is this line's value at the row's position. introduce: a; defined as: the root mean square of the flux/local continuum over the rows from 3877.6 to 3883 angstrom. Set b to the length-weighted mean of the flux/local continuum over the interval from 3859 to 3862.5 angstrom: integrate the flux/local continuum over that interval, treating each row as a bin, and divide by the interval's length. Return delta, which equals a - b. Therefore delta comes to -0.12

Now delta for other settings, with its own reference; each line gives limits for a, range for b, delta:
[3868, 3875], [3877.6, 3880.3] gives 0.02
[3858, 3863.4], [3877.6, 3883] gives 0.12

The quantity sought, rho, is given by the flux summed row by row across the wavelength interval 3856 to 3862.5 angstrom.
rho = 206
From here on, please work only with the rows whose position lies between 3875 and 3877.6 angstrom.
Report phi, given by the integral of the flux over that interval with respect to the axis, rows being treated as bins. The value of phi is 62.5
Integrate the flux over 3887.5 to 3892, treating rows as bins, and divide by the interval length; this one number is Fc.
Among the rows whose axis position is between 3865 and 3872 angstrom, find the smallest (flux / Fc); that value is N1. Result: 1.02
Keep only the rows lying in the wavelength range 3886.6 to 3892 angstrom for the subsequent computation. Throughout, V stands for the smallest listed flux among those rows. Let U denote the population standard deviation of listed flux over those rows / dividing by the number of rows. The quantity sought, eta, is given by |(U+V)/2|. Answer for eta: 11.1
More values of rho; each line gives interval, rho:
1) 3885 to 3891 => 161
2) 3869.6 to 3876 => 166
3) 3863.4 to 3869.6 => 174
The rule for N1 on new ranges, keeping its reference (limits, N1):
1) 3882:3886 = 1.01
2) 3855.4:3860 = 1.27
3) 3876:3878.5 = 1.01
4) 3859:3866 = 1.09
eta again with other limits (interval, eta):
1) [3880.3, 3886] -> 11.9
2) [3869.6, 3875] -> 11.7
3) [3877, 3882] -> 11.6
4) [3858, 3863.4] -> 14.0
